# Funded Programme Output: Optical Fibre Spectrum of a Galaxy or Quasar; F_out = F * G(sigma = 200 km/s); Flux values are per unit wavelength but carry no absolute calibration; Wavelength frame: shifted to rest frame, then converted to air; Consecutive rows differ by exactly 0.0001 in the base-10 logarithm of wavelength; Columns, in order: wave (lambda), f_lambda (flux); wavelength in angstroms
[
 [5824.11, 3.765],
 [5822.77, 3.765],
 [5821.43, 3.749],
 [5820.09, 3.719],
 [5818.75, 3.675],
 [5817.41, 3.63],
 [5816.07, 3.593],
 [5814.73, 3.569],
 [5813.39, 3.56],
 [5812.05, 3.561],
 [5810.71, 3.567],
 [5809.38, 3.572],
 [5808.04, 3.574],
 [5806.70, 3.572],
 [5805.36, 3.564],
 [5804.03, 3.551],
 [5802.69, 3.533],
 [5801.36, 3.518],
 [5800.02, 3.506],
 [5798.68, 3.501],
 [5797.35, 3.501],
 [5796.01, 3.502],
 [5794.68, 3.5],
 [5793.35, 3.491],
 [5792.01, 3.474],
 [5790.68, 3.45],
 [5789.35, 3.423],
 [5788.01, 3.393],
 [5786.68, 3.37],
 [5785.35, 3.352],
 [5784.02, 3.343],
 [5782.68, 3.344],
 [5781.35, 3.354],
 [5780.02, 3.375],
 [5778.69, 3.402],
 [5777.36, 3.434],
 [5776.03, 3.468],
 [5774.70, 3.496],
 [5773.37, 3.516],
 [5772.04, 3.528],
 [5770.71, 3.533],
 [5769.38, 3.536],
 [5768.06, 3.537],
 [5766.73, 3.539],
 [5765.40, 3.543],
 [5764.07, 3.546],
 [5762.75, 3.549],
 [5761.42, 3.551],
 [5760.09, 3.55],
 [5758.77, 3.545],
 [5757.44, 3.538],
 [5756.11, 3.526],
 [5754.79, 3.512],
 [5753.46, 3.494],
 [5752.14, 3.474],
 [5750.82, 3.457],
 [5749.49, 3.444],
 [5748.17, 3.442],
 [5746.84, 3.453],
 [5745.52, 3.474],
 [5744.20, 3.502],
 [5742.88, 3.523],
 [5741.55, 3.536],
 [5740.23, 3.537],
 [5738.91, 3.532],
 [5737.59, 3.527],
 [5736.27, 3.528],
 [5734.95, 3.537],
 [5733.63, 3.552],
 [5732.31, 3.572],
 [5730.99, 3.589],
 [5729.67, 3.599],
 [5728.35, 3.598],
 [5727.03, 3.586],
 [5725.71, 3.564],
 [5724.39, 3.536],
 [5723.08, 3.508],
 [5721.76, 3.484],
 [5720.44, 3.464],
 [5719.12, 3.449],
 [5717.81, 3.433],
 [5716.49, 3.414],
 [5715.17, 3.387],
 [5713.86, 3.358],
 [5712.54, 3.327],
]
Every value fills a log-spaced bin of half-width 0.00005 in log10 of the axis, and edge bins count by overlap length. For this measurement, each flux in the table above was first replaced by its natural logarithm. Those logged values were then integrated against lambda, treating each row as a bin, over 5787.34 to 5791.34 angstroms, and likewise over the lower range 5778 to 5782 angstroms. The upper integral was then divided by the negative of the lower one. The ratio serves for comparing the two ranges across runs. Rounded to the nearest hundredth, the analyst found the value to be -1.01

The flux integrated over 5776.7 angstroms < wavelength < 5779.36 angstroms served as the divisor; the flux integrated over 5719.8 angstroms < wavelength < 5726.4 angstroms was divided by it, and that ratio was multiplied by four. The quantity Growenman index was 10.2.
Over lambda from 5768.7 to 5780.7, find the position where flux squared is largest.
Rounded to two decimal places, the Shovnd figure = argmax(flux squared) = 5769.38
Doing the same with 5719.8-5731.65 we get 5729.67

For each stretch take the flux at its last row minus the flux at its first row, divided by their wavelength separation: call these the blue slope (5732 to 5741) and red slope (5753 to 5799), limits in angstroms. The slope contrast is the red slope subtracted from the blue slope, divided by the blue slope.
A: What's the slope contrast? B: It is 1.0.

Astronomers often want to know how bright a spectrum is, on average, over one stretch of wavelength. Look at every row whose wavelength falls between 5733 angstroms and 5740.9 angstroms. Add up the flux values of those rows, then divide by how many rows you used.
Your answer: 3.54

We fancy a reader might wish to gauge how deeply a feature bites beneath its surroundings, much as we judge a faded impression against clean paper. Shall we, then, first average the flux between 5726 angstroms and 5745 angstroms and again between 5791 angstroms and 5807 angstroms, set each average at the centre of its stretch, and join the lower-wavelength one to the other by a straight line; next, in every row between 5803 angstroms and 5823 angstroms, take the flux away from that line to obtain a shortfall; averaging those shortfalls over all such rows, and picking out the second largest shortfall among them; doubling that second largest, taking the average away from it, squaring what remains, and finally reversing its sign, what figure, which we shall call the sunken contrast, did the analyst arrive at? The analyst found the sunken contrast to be 0.000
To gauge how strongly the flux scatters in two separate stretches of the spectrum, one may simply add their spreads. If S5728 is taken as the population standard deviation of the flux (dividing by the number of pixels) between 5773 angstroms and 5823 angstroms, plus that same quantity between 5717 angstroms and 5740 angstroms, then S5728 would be 0.16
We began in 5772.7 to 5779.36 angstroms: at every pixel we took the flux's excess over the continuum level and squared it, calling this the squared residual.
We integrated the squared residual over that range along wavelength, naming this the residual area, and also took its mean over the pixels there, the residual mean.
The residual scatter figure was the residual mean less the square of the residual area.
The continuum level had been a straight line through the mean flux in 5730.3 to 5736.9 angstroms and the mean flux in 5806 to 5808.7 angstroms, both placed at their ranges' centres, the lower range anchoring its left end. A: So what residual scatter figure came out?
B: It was 0.0056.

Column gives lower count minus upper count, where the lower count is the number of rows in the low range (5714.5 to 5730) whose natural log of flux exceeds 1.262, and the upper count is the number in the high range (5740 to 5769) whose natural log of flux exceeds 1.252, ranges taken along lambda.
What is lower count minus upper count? -10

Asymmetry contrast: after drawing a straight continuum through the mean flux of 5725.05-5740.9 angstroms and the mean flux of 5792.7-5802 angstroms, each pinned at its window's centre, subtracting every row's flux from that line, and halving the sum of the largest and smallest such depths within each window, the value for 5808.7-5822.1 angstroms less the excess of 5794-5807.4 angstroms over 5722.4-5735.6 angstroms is -0.12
